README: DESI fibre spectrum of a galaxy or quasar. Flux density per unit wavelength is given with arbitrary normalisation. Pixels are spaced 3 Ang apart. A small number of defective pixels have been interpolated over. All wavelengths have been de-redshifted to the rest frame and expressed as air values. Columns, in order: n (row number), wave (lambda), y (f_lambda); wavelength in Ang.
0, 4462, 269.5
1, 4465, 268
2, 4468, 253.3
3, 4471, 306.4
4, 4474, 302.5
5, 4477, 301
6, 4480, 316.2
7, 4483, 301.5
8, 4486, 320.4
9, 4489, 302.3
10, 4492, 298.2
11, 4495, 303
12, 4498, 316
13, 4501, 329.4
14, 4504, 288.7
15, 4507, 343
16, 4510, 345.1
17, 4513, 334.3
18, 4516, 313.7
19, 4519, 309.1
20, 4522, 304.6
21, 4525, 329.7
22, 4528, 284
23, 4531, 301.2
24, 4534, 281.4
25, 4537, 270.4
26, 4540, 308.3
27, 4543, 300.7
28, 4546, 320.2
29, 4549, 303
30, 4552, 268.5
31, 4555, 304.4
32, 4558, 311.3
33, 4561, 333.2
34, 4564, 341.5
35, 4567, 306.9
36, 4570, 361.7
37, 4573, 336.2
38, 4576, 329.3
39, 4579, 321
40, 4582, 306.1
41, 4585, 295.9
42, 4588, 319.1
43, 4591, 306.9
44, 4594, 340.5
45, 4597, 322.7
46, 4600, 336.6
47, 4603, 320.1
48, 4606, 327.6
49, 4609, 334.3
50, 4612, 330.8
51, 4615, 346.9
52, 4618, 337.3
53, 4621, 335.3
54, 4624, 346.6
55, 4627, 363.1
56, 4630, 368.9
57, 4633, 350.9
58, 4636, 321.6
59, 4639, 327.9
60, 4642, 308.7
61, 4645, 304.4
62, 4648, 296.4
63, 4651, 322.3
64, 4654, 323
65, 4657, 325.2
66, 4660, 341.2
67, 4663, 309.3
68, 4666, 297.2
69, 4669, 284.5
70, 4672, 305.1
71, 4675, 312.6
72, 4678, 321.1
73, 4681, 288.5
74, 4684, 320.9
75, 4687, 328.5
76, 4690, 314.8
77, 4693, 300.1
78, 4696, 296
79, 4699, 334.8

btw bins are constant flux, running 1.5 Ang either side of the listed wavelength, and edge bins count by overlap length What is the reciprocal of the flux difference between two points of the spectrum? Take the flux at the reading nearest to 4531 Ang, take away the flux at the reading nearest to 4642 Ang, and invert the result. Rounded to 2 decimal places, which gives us -0.13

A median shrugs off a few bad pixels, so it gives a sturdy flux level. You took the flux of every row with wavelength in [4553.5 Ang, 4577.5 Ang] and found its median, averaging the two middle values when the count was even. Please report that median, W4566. 331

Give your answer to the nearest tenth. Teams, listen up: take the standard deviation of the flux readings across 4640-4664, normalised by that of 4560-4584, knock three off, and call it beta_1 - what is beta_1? -2.2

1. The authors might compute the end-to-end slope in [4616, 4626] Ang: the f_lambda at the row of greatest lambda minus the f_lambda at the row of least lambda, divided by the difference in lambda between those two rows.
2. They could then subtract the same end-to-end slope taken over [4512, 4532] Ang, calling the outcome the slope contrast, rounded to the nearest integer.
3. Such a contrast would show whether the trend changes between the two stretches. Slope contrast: 3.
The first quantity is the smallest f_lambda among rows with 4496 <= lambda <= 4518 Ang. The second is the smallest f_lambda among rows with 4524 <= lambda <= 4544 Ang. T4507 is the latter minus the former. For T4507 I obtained -18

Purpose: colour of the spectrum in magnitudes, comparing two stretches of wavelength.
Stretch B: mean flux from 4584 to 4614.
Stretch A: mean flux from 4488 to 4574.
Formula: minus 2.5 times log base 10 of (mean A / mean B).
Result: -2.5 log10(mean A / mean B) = 0.04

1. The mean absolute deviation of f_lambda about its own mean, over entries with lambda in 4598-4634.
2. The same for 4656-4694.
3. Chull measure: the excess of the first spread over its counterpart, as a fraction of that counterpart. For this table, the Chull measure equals -0.1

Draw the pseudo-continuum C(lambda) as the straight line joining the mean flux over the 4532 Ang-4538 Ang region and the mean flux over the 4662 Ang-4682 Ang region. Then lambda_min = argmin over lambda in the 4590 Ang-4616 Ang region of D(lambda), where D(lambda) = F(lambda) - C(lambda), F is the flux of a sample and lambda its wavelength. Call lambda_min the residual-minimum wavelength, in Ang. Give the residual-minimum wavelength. 4591 Ang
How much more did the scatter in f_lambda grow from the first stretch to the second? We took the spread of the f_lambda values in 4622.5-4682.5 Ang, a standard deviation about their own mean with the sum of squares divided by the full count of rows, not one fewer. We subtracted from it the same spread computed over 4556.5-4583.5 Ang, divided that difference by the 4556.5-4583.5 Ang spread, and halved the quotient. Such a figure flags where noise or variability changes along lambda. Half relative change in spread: 0.17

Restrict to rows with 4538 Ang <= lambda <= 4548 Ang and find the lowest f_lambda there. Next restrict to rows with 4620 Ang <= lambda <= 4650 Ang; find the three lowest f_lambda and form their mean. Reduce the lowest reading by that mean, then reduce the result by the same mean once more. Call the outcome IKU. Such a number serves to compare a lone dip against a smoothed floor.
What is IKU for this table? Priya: -306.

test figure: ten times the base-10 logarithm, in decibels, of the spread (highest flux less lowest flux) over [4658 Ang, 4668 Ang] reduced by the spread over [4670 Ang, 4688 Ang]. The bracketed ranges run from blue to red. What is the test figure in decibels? 6.0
